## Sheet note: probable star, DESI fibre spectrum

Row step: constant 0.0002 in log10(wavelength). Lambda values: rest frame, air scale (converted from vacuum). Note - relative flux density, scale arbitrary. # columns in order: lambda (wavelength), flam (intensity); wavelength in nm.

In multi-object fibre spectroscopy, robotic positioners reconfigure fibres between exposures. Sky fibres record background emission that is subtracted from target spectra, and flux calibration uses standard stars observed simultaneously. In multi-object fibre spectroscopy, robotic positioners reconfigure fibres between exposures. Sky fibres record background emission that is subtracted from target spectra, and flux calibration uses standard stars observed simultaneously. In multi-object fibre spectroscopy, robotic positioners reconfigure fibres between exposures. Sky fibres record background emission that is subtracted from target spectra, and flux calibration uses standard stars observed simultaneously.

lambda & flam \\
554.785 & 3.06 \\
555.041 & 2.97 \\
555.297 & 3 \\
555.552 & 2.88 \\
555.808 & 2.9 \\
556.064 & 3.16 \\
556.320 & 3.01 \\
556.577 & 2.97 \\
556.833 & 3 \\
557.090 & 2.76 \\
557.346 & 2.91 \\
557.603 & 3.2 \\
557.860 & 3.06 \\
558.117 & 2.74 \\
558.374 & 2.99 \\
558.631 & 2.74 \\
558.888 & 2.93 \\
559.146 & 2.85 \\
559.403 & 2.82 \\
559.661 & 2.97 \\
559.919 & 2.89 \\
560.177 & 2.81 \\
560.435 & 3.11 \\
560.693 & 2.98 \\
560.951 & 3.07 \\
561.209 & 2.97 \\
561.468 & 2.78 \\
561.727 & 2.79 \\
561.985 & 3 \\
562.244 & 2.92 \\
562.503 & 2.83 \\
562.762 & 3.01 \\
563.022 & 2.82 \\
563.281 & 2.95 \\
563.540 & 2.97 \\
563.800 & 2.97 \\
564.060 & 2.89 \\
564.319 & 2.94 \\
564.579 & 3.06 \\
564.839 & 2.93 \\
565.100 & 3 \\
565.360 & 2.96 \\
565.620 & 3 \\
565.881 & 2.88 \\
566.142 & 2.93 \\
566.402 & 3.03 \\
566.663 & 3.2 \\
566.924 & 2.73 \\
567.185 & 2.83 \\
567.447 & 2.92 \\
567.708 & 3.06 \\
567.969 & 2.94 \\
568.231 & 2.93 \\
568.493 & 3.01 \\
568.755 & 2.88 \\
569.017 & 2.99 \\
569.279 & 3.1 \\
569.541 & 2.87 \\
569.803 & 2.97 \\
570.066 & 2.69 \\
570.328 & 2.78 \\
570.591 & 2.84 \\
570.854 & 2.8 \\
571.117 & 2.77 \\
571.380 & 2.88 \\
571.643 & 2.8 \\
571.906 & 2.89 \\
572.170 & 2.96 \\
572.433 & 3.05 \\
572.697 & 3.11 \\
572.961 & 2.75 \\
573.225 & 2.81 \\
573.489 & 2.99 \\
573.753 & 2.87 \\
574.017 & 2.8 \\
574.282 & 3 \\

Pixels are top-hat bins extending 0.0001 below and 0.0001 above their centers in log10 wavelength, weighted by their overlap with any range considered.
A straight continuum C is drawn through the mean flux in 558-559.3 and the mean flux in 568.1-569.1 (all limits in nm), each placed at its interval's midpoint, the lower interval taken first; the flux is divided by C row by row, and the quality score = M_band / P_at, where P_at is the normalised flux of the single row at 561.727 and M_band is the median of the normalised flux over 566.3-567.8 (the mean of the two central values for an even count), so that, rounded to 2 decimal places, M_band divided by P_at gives 1.05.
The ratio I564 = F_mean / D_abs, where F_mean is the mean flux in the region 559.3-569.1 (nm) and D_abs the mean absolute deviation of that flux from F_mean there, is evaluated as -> 39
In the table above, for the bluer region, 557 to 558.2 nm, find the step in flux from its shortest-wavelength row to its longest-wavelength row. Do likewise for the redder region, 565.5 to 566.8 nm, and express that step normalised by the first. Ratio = -10.0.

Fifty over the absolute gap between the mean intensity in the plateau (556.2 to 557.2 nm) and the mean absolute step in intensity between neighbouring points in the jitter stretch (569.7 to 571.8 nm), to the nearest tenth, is 17.6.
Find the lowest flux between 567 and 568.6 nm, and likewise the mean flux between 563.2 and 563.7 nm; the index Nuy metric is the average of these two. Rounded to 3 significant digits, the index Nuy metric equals 2.90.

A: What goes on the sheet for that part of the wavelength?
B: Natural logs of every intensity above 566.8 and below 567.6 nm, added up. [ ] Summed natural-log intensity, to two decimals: 3.12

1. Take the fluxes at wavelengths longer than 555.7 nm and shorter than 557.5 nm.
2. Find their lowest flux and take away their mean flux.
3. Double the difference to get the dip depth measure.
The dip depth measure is -0.40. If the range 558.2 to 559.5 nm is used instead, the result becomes -0.25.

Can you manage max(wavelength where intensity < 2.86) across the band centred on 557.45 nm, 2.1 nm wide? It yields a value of 558.117 nm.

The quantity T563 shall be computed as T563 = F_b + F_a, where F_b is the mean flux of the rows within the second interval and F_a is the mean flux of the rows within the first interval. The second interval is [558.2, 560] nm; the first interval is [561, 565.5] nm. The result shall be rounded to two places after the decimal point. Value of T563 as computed 5.81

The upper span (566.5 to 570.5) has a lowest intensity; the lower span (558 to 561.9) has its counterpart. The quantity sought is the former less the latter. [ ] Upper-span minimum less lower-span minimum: -0.050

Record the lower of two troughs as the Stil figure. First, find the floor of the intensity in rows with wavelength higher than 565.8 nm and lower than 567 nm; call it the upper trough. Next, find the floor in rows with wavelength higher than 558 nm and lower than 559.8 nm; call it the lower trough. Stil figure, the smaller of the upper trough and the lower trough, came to 2.73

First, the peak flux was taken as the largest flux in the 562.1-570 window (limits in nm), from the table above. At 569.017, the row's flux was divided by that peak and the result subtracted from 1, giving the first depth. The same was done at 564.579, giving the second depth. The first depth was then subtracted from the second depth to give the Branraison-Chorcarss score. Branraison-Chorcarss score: -0.022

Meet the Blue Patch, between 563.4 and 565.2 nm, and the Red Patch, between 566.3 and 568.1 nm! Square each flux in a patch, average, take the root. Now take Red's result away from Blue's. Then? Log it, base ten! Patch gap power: -2.39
